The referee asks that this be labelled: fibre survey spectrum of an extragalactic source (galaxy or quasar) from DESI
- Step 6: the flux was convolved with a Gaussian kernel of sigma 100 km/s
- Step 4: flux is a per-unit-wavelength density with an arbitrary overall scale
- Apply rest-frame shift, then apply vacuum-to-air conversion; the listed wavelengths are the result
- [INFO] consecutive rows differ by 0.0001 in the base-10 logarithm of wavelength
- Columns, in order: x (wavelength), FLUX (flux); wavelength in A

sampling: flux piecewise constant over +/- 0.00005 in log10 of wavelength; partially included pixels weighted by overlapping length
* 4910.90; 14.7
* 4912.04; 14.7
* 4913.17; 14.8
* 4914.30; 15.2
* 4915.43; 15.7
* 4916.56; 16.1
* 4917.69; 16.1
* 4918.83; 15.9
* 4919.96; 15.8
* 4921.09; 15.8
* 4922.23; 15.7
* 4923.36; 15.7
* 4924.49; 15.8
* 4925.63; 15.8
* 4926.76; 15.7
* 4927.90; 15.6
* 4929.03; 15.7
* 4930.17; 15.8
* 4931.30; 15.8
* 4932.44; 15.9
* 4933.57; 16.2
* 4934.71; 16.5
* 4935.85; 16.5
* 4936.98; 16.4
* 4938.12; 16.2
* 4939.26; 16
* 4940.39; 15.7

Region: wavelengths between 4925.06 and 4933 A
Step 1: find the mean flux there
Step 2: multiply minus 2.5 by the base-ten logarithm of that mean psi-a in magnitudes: -2.99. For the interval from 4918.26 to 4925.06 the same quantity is -3.00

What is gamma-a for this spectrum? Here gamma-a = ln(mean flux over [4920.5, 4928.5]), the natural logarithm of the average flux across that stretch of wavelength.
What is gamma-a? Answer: 2.76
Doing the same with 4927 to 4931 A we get 2.75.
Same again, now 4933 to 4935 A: 2.79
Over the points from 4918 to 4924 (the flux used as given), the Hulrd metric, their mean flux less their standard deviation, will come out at 15.7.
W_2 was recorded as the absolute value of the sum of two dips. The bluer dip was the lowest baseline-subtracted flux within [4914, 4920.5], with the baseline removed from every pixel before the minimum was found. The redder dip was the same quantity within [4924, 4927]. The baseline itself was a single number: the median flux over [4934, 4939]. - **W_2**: 2.0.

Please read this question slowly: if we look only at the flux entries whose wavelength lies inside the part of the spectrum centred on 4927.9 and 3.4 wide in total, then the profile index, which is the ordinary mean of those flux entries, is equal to 15.7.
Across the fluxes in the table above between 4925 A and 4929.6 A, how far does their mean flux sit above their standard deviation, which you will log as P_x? 15.6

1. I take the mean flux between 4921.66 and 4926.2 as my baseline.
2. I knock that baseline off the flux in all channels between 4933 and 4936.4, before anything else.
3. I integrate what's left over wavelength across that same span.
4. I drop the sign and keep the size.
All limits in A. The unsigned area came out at 2.2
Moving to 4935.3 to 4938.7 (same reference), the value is 2.1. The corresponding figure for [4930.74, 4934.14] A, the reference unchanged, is 0.7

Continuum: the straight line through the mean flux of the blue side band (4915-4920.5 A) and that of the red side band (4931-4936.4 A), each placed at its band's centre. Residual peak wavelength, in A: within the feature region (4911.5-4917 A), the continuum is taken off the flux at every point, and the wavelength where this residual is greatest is 4916.56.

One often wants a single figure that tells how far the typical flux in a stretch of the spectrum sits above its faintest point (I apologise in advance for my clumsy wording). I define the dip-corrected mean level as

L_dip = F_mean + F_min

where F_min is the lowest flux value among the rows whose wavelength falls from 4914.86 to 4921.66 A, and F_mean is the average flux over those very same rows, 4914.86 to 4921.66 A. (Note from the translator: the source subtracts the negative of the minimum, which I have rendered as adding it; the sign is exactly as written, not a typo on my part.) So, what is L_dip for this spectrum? 31.6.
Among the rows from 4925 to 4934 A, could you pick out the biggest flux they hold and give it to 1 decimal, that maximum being 16.2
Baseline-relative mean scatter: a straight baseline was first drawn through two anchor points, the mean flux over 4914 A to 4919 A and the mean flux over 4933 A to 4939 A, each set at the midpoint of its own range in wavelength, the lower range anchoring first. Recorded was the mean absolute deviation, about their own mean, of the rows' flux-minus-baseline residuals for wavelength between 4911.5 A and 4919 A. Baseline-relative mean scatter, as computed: 0.46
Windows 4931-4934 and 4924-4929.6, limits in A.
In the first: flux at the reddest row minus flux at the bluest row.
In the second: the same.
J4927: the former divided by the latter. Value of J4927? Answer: -4.0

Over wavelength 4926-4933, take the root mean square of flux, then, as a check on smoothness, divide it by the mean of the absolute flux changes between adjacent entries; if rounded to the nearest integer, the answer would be 197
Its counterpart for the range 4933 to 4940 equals 102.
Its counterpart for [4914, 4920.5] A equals 66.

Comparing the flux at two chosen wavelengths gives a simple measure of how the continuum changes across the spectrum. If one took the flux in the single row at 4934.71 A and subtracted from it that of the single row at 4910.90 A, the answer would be 1.80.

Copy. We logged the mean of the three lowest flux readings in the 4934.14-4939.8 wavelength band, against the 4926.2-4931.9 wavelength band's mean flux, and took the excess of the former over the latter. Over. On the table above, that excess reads 0.5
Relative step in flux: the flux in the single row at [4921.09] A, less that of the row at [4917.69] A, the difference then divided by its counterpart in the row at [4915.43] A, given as -0.019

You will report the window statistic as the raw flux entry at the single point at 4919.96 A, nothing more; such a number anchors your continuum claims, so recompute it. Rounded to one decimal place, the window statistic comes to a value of 15.8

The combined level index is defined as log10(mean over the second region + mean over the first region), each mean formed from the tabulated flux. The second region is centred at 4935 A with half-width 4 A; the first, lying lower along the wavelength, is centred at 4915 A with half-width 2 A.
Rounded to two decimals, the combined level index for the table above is 1.50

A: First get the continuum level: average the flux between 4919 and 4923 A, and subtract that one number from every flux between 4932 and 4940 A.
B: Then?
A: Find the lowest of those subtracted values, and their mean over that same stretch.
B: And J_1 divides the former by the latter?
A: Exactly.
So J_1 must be 0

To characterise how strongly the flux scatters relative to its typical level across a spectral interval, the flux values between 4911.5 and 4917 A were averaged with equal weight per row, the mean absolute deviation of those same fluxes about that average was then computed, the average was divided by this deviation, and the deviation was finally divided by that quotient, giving 0.0151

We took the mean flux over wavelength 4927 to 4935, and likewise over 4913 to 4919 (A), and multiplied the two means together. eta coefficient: 249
